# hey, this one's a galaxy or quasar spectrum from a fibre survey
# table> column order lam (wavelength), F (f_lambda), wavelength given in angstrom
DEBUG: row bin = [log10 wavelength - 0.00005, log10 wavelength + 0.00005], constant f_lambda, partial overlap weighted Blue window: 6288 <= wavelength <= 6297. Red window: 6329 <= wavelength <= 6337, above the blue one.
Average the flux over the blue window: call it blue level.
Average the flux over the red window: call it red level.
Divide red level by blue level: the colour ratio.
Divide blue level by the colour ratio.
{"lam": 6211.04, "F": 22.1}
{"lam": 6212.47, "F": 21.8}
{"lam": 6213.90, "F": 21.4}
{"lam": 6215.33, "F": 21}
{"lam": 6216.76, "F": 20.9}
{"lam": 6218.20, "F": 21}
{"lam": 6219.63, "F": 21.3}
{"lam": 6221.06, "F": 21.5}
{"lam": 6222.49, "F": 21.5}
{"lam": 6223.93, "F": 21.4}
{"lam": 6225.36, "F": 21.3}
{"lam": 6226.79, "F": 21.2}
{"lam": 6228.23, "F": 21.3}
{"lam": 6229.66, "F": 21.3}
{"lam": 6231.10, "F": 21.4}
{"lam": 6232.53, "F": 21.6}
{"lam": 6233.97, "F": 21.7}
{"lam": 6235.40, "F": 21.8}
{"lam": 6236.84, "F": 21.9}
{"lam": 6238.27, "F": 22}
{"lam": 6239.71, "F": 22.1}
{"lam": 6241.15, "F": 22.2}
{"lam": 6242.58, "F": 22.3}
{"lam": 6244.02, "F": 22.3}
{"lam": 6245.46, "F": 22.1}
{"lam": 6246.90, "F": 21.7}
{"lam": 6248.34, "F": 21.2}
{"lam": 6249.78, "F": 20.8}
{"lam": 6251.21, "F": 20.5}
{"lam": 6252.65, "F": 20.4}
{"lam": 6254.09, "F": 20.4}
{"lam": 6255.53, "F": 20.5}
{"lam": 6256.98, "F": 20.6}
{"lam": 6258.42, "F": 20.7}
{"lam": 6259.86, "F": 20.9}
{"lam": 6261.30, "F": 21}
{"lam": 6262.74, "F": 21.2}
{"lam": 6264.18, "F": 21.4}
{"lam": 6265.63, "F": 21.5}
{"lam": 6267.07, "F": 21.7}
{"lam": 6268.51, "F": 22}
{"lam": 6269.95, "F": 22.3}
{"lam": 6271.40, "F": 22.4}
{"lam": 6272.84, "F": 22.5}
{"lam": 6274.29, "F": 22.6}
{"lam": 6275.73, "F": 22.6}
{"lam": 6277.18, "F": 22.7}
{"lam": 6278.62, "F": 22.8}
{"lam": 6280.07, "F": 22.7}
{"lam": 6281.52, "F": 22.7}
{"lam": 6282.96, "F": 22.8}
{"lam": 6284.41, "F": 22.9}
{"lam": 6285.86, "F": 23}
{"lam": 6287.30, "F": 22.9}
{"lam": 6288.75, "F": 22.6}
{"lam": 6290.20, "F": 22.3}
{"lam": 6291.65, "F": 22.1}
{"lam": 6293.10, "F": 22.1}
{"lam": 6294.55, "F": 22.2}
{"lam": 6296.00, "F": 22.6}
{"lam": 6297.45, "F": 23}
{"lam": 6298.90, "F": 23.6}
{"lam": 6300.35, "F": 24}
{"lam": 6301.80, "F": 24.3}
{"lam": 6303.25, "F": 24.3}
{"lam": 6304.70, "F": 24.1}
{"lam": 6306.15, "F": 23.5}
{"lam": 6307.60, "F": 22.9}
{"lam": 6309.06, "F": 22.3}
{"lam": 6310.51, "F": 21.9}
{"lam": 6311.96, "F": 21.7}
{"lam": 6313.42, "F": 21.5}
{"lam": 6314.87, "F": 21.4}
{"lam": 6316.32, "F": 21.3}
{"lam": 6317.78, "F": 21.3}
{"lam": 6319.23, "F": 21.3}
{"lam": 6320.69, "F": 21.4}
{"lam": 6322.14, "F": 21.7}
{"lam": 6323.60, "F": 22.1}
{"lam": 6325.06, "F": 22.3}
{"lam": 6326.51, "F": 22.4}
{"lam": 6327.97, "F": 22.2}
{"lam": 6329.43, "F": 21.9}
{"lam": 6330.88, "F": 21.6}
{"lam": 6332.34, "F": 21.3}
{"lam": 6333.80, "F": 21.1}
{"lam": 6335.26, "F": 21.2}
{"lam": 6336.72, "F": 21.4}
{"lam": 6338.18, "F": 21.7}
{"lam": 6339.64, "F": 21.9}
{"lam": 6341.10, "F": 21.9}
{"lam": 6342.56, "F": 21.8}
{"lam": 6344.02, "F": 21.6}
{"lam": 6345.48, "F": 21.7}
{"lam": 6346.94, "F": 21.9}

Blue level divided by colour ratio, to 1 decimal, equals 23.3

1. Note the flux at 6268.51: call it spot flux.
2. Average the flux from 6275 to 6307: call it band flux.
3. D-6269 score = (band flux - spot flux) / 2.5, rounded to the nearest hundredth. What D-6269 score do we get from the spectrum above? 0.40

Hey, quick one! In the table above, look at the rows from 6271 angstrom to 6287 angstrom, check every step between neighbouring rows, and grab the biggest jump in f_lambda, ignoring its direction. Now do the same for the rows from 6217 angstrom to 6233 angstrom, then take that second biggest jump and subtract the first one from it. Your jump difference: 0.2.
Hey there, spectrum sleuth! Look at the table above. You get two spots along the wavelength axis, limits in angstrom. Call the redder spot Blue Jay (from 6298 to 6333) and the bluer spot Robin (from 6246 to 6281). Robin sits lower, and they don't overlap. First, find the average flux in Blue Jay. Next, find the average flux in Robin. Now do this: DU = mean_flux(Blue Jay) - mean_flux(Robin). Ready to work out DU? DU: 0.80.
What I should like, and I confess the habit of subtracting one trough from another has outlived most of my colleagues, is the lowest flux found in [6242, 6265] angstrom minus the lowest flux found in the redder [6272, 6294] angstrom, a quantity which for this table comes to -1.7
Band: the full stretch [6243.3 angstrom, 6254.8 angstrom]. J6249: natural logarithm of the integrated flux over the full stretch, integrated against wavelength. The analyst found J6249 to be 5.50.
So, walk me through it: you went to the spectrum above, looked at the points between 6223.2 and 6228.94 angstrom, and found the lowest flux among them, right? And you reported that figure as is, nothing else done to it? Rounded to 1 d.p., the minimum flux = 21.2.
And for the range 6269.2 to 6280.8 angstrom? 22.3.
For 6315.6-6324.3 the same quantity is 21.3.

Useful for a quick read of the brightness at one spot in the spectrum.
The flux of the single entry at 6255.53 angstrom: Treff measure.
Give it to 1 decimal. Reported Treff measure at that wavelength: 20.5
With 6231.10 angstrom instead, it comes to 21.4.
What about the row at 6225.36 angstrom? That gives 21.3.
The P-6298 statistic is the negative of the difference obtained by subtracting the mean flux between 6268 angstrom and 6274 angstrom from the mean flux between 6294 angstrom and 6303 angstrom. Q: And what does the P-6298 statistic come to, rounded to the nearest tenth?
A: -1.0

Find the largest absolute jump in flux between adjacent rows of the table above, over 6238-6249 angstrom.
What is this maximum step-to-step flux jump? 0.50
